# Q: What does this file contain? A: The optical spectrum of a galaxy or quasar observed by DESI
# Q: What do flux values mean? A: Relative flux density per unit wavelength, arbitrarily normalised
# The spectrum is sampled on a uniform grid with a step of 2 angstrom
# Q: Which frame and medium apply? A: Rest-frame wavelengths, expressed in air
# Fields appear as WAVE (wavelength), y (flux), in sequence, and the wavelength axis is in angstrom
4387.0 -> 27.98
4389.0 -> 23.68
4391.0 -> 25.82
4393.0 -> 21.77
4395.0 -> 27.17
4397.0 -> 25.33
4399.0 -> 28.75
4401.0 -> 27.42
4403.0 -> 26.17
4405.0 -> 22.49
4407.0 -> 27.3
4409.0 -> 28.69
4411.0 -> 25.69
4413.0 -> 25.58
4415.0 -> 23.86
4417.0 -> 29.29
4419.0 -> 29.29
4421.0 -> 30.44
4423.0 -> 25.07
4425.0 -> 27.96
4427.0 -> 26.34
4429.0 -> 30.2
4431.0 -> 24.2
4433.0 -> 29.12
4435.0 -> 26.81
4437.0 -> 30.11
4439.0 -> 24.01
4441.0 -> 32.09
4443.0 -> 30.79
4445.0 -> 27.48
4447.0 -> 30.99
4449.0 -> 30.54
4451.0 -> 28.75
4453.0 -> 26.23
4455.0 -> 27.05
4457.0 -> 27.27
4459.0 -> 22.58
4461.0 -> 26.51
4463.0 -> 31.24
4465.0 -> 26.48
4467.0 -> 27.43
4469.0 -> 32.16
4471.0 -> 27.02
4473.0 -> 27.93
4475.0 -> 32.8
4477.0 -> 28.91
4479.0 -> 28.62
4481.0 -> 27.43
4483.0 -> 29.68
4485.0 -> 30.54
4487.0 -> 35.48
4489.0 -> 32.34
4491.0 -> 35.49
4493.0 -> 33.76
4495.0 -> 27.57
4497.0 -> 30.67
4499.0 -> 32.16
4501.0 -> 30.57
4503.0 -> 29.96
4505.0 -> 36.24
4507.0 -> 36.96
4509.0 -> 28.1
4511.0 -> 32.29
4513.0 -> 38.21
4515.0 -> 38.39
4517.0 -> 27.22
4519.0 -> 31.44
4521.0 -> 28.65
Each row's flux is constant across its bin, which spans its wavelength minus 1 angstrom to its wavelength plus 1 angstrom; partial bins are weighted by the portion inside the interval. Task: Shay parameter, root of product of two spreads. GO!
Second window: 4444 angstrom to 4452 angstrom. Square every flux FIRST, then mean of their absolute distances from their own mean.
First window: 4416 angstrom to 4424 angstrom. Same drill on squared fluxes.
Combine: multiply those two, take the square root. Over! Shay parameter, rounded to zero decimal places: 86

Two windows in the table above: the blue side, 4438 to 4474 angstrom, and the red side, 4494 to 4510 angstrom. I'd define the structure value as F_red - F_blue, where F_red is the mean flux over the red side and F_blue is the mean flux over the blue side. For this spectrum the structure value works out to 3.4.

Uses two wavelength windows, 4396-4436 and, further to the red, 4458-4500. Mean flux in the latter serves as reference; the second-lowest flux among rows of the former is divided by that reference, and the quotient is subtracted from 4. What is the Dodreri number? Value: 3.20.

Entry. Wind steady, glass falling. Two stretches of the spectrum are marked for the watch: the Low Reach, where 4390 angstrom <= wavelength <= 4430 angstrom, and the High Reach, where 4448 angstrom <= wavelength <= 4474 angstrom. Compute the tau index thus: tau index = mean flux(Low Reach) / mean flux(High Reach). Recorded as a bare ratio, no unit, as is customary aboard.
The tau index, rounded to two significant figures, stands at 0.96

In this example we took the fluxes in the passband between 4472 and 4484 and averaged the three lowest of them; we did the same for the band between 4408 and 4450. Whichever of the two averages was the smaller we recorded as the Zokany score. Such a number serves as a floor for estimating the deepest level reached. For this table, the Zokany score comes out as 24.0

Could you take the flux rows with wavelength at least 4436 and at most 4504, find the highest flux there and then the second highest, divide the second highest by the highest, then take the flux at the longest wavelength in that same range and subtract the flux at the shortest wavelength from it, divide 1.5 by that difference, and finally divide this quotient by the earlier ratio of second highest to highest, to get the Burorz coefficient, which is -10.0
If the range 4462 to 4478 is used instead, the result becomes -0.7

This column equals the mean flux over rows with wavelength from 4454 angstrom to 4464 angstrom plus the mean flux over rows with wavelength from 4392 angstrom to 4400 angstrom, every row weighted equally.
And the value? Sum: 53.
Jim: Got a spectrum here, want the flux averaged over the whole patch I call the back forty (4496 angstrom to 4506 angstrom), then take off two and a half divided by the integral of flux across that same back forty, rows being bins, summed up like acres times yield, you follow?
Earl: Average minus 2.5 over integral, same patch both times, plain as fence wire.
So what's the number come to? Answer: 31.9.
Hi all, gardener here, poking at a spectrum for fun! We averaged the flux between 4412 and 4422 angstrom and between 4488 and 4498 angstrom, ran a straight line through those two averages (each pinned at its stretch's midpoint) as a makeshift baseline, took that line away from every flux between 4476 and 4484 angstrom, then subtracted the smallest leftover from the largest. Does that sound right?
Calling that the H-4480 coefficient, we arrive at 2.1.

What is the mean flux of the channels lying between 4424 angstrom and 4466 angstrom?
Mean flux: 27.9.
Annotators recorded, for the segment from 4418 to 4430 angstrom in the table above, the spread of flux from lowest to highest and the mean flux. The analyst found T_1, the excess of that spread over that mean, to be -23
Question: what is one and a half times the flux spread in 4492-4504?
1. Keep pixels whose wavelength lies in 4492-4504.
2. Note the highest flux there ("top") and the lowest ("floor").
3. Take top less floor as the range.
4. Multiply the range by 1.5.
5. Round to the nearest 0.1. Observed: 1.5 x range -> 9.3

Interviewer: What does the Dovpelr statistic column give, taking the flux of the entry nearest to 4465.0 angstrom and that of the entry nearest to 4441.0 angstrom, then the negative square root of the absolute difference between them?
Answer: -2.4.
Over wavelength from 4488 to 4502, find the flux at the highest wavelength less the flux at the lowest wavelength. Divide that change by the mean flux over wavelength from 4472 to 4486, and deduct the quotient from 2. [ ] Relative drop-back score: 2.06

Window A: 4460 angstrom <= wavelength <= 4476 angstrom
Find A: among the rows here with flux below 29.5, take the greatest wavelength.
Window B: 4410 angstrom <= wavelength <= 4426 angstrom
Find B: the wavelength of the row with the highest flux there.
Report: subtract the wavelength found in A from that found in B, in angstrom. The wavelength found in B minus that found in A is -52 angstrom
